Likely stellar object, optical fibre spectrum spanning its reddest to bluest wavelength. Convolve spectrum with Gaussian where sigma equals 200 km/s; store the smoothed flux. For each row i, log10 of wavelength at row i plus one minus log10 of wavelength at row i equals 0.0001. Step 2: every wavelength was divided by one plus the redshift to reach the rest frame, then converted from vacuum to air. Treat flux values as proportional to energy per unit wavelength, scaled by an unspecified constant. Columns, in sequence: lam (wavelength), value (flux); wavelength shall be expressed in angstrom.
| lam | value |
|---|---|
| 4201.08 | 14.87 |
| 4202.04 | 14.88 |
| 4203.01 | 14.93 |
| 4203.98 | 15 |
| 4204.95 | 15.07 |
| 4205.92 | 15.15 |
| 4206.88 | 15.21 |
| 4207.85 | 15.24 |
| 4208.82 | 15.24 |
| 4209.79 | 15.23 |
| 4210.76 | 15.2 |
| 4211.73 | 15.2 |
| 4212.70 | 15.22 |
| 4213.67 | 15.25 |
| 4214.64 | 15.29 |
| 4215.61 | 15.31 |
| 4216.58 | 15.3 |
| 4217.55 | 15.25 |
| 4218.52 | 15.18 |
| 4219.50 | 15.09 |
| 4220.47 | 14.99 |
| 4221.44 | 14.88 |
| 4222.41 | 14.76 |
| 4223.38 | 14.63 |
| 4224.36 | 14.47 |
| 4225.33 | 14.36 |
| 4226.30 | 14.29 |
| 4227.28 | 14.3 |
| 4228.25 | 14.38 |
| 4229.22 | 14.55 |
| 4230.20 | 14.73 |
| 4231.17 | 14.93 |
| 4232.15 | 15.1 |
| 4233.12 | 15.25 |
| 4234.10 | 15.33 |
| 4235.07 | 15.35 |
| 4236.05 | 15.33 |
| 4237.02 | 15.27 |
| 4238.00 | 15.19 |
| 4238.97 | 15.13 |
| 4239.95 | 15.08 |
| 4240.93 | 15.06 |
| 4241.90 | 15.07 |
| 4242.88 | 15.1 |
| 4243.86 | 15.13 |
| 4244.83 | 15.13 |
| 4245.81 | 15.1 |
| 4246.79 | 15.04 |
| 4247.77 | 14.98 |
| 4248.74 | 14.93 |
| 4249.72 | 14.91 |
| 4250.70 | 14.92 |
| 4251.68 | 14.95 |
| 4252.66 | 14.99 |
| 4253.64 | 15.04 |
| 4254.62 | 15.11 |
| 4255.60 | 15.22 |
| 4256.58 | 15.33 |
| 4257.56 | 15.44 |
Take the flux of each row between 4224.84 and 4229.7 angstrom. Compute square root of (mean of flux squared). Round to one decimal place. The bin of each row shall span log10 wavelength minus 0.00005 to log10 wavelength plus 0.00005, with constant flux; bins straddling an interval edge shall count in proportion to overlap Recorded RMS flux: 14.4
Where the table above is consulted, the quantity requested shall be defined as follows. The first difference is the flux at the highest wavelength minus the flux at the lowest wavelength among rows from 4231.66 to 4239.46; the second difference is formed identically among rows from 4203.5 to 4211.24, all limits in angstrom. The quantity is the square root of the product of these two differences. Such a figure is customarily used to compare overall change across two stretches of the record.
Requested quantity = 0.077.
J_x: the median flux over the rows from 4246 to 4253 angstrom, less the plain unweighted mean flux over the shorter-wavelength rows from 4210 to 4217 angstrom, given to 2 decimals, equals -0.30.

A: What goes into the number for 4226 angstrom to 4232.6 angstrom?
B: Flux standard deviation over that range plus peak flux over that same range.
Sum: 15.4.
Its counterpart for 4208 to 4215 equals 15.3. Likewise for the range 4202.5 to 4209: 15.4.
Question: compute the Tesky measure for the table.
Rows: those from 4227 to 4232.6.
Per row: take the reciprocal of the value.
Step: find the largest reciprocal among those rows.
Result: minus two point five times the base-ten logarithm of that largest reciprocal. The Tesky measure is 2.89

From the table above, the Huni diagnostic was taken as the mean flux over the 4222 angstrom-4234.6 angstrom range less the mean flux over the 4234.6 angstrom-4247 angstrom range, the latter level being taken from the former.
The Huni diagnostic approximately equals -0.5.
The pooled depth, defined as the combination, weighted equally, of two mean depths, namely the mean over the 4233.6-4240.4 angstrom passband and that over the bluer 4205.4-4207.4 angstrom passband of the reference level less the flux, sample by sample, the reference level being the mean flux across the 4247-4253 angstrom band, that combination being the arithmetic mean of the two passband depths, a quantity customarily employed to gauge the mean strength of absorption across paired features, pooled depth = -0.26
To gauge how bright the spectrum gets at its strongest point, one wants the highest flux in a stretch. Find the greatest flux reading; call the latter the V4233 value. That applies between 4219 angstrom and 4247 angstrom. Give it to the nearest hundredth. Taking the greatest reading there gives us 15.35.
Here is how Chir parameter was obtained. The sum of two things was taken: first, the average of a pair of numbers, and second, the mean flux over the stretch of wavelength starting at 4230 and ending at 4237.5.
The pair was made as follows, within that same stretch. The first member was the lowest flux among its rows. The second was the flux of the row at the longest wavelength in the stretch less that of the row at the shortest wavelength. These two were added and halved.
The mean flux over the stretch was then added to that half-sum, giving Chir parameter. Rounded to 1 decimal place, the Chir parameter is 22.8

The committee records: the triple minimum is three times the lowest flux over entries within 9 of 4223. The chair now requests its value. 42.9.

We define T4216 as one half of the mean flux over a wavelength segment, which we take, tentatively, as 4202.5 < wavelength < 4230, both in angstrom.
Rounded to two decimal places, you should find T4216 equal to 7.48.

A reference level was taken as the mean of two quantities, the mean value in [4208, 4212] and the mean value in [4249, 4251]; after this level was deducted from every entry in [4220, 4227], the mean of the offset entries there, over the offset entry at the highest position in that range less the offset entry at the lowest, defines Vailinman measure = 0.6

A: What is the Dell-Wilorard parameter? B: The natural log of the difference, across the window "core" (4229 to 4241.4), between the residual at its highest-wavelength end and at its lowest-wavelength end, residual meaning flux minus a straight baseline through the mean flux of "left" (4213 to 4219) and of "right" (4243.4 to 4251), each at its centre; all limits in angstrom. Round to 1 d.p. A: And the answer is -0.5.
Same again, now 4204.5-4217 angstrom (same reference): -1.1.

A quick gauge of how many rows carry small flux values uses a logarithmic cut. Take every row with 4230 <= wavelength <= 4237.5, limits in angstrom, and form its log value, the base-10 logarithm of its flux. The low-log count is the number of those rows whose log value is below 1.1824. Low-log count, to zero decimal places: 3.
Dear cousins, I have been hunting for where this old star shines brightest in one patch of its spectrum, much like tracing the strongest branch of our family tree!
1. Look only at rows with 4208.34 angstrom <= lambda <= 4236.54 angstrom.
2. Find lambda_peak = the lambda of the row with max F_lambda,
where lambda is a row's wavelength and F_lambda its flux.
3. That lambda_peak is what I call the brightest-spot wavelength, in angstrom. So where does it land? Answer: 4235.07 angstrom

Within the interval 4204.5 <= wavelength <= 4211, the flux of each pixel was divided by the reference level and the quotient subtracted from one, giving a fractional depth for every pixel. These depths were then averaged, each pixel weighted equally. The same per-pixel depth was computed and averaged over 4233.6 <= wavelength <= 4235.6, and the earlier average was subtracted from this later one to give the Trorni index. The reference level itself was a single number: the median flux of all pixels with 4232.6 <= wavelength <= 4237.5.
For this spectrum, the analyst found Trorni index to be -0.010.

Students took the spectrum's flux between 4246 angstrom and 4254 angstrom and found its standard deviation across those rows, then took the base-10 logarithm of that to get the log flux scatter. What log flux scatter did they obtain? -1.3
